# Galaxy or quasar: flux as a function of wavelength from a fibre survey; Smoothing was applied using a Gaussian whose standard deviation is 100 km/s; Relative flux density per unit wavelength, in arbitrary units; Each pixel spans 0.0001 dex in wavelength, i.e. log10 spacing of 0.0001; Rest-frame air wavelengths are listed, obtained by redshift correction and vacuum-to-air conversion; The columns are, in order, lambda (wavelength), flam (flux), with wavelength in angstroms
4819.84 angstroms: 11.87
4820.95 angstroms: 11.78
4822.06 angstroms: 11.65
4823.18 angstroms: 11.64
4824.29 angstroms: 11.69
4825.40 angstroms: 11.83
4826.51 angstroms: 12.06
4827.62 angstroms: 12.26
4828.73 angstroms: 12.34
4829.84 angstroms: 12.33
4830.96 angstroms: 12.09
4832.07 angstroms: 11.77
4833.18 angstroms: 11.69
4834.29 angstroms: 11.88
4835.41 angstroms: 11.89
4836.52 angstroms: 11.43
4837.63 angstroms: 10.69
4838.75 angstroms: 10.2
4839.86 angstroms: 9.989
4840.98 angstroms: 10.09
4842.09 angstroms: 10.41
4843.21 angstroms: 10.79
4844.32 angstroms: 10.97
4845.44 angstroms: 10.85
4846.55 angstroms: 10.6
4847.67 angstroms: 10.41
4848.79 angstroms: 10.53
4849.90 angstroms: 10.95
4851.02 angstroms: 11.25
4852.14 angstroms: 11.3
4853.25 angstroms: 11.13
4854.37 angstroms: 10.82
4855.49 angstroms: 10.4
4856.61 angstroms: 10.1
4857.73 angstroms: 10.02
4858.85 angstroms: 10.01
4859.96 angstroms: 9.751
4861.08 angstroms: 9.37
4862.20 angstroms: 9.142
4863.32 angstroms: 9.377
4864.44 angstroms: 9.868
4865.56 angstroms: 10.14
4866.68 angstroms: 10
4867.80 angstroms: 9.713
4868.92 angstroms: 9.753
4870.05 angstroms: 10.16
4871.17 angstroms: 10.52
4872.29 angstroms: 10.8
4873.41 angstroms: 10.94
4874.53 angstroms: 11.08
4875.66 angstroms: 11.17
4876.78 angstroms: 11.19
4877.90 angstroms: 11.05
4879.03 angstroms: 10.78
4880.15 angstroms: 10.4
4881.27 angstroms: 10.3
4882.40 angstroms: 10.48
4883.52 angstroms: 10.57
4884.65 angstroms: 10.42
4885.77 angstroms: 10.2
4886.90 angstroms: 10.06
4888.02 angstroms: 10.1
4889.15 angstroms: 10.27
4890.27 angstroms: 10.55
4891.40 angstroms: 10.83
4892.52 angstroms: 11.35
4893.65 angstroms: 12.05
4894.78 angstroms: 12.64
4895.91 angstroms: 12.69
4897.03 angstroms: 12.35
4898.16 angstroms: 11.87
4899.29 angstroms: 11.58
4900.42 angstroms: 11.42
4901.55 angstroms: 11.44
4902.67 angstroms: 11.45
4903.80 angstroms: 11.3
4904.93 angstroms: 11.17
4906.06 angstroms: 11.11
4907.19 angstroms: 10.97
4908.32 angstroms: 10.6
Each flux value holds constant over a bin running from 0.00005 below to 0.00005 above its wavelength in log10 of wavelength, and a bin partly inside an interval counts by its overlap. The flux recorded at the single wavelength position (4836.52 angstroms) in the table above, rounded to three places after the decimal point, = 11.430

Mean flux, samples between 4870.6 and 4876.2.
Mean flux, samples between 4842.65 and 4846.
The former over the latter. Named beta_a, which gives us 1.00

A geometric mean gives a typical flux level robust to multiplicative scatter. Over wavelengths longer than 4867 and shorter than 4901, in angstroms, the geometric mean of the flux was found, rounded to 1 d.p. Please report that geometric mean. 10.9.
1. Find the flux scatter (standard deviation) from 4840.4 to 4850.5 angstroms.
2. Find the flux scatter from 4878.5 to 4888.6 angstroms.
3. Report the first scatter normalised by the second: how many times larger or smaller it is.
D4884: 1.27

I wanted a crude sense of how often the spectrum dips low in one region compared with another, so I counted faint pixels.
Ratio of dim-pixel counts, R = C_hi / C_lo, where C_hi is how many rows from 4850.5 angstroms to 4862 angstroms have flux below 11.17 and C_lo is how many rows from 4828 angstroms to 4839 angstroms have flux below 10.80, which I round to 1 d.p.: 4.0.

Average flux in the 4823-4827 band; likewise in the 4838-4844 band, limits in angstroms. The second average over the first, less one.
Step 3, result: -0.13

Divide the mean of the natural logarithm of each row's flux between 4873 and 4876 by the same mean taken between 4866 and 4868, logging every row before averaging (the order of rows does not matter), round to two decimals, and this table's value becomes 1.05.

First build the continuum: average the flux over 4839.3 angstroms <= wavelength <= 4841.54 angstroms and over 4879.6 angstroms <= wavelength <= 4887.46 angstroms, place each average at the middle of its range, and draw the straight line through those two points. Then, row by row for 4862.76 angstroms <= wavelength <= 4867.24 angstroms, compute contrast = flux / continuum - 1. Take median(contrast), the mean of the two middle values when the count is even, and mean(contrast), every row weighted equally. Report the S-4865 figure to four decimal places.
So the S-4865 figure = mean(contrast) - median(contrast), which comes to -0.0082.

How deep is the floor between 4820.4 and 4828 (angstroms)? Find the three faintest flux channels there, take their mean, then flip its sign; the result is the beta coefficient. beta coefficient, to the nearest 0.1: -11.7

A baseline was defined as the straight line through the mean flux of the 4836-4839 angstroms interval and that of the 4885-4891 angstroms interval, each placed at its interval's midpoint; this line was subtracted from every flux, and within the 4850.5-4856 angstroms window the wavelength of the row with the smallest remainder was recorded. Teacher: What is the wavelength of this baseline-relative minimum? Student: 4855.49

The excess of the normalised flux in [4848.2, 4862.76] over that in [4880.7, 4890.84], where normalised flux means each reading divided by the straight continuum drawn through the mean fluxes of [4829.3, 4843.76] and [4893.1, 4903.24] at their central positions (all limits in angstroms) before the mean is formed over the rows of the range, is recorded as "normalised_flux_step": 0.03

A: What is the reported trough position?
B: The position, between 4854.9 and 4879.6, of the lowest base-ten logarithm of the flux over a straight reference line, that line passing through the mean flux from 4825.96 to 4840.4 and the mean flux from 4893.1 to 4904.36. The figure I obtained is 4862.20 angstroms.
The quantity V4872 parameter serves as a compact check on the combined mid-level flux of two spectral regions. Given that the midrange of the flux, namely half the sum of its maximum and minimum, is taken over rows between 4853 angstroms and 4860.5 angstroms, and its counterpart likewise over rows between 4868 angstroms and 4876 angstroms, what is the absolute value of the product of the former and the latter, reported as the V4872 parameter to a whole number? 109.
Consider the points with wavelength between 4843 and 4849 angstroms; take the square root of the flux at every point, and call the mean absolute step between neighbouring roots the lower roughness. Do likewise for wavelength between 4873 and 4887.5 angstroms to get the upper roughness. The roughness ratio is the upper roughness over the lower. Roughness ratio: 0.93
